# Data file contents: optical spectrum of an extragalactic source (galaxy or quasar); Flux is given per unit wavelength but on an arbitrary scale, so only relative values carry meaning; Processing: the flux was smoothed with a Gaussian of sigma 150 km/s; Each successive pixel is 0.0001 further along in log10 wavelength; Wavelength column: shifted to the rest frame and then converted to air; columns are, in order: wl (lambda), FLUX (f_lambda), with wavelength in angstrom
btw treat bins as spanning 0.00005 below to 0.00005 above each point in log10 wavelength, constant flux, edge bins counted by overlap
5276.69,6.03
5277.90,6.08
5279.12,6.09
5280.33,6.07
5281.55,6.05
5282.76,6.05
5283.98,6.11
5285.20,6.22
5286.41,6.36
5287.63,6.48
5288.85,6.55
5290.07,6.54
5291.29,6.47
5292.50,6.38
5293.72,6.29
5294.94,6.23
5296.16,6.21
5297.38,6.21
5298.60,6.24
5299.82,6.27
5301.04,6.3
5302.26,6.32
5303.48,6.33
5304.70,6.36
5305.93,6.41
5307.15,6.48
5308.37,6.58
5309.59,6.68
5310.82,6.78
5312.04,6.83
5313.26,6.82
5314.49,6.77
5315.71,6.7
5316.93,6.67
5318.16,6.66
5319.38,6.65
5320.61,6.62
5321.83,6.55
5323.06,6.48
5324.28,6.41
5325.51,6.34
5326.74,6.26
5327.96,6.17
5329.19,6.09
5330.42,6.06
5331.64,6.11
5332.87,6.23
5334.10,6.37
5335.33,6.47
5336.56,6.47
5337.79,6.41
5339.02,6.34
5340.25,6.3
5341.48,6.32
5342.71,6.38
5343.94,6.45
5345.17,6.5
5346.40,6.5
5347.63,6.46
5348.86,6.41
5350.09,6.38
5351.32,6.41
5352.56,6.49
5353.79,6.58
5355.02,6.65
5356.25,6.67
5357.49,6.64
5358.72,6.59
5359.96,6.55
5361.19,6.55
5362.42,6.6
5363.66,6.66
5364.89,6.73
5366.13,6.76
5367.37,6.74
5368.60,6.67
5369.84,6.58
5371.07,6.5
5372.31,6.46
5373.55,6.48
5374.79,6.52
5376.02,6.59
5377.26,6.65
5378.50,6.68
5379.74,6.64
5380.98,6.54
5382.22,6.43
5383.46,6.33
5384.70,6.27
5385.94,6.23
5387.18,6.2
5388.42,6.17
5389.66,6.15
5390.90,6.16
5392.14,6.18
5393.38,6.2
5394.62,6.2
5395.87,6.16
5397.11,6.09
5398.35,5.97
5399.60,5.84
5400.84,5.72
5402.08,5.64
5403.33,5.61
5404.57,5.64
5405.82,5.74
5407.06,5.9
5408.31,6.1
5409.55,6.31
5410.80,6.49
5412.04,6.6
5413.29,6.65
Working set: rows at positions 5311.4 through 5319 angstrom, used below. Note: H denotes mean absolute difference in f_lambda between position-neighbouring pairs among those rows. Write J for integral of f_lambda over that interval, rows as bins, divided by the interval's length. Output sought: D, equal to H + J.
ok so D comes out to 6.78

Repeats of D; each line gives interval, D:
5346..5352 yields 6.47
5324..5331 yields 6.28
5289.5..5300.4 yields 6.37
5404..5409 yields 6.01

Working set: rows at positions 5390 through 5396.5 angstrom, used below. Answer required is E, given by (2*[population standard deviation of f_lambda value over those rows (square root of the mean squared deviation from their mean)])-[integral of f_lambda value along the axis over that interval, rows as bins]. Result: -40.1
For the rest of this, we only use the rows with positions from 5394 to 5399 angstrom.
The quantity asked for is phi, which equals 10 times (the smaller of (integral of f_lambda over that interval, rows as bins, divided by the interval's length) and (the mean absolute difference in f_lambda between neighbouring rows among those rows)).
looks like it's 0.77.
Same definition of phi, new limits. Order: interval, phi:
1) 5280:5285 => 0.27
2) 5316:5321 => 0.17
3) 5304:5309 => 0.73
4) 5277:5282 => 0.17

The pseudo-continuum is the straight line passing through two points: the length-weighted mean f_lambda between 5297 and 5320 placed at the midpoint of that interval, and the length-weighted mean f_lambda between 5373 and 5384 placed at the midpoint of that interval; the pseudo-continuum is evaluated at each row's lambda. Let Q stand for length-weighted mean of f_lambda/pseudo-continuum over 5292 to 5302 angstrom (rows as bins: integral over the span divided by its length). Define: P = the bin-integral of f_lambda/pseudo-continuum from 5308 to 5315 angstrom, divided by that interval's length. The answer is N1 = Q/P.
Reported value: 0.93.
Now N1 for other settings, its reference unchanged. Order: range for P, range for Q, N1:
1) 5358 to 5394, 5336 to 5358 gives 1.00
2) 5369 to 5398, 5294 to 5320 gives 1.02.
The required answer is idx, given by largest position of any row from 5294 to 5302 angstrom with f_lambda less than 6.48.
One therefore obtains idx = 5301.04 angstrom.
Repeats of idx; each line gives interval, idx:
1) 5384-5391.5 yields 5390.90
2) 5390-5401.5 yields 5400.84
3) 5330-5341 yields 5340.25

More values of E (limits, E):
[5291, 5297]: -37.7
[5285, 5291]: -38.4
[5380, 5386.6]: -41.8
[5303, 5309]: -38.4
